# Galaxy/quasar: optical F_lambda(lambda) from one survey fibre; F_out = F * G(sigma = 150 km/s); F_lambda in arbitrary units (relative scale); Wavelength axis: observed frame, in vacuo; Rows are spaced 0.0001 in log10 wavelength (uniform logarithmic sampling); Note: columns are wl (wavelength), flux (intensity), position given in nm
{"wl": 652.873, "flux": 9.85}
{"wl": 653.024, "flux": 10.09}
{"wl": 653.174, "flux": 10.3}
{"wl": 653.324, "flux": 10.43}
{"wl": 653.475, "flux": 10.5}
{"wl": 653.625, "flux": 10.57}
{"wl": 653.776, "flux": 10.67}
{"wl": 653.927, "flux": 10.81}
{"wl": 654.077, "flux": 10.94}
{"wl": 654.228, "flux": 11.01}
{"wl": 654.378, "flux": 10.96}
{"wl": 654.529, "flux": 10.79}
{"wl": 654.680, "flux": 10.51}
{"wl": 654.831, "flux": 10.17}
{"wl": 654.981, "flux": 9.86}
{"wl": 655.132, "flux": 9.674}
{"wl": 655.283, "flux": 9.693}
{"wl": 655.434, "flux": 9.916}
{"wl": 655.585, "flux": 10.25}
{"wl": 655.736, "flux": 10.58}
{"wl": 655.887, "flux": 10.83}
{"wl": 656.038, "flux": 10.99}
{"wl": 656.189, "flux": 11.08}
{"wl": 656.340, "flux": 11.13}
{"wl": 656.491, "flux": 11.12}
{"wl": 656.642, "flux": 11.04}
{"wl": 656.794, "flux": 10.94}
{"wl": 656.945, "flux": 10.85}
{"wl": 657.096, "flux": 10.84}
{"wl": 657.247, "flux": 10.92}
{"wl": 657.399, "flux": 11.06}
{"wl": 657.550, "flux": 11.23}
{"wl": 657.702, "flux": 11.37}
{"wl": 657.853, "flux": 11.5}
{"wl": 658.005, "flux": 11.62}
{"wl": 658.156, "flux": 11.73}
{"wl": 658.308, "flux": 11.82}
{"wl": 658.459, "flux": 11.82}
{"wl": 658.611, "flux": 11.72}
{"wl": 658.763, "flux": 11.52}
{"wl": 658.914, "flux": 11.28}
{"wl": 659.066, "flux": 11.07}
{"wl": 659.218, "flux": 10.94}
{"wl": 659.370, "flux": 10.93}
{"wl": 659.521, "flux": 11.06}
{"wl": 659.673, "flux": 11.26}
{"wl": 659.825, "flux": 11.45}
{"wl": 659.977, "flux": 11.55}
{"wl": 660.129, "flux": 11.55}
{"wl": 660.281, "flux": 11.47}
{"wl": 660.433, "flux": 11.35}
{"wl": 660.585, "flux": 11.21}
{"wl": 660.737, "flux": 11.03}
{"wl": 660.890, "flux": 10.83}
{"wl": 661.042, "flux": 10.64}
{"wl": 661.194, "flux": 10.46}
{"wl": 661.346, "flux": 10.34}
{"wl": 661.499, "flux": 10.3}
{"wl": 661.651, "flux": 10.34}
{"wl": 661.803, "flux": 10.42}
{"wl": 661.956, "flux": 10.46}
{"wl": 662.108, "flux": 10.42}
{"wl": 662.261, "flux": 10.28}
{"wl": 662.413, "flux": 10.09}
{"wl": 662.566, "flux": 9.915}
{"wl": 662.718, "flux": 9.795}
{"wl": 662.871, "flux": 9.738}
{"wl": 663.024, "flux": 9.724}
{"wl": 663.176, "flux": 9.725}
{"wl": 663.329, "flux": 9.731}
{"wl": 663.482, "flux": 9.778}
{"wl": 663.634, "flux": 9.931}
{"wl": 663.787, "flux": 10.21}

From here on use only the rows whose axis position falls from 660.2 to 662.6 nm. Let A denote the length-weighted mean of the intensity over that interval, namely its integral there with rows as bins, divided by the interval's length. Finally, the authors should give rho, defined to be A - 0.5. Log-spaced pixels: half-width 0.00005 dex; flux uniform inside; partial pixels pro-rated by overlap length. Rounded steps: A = 10.6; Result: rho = 10.1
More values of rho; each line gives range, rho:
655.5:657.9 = 10.5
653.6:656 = 10.0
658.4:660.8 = 10.8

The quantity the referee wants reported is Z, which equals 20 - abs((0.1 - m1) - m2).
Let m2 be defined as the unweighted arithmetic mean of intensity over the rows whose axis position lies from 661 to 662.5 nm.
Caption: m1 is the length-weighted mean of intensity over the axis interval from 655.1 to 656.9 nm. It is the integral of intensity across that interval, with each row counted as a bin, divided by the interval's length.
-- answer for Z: -0.9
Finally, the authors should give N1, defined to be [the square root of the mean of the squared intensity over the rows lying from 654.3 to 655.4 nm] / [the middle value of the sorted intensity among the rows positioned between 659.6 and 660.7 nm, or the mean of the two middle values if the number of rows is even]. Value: 0.90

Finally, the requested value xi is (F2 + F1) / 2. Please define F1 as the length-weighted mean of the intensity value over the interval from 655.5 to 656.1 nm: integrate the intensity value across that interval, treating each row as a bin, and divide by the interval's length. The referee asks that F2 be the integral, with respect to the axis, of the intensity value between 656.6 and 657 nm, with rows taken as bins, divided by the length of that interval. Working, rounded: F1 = 10.6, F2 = 10.9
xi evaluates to 10.8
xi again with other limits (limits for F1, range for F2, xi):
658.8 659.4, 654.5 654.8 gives 10.8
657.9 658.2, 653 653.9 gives 11.1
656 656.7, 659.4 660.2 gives 11.2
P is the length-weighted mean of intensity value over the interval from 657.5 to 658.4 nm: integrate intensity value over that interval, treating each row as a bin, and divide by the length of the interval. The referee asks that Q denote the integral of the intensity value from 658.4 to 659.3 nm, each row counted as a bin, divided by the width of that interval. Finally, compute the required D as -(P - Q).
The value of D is -0.2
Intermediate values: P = 11.6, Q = 11.4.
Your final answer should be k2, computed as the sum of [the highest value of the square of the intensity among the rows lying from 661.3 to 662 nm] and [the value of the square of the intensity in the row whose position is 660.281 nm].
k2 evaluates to 241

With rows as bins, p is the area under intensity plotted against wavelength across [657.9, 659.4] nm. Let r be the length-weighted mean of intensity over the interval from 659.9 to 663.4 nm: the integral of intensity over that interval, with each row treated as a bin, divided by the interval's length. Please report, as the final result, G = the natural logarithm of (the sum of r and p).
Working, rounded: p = 17.2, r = 10.5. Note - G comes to 3.32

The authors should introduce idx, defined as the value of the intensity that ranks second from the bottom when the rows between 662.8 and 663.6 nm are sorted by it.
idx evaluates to 9.725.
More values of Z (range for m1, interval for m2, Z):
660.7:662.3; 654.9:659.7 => -1.4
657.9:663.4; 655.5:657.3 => -1.6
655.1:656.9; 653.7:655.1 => -1.2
